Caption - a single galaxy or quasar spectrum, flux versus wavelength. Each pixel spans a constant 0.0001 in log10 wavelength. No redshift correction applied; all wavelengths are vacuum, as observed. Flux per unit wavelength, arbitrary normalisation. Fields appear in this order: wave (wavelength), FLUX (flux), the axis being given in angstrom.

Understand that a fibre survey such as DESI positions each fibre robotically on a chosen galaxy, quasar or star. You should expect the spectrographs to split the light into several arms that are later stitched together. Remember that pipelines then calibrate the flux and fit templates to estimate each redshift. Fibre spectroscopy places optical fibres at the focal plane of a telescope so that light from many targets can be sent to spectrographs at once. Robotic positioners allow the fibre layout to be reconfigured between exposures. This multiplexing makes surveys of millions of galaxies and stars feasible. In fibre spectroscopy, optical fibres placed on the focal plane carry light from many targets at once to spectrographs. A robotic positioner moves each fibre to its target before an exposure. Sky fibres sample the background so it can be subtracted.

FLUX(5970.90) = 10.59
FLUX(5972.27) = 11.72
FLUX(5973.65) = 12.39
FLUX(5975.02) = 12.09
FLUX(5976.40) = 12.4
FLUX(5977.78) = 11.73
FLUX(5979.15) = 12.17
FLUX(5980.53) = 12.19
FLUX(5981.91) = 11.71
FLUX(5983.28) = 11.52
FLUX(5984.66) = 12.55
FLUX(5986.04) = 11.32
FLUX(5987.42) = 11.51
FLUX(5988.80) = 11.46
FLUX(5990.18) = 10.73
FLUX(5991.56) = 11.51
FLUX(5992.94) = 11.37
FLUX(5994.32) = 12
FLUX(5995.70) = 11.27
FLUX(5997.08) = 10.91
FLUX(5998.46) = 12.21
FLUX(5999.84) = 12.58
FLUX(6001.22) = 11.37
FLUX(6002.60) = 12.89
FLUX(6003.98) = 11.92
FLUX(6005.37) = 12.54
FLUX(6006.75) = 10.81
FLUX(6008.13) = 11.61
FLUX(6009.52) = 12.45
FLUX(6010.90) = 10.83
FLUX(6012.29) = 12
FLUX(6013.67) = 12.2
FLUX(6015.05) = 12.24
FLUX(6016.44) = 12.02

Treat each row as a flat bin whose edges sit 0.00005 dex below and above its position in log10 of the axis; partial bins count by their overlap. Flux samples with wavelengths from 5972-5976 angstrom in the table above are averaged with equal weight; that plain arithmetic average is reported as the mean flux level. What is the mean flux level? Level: 12.1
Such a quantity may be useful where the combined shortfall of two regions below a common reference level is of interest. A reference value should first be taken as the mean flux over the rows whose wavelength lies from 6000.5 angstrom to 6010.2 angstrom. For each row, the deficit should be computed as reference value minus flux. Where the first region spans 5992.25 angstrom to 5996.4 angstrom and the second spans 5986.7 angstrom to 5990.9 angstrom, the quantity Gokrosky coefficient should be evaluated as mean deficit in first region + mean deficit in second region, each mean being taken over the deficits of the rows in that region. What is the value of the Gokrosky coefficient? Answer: 1.1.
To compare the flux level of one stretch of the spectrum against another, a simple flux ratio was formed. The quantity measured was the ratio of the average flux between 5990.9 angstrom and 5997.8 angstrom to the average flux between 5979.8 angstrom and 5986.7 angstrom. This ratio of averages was 0.96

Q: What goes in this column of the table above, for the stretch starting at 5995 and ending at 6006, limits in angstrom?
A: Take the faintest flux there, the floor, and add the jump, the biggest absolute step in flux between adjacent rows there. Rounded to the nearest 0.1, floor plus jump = 12.4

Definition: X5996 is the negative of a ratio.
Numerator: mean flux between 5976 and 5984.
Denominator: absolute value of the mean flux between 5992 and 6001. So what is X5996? -1.02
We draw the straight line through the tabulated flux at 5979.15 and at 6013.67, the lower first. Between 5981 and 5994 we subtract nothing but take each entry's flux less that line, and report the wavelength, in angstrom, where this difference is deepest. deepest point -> 5990.18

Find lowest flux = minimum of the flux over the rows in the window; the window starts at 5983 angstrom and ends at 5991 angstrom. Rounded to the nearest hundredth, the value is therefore 10.73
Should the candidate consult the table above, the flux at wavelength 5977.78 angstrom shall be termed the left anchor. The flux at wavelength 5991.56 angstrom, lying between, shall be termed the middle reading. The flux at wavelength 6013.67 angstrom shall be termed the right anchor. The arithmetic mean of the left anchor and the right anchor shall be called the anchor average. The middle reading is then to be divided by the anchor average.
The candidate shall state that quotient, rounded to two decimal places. 0.96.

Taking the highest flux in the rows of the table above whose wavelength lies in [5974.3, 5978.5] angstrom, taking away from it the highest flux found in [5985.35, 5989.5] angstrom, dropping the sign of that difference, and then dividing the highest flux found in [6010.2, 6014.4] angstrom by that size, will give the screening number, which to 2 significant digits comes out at 14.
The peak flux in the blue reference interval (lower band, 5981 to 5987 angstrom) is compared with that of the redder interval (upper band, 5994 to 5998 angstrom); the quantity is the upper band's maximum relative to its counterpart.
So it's 0.96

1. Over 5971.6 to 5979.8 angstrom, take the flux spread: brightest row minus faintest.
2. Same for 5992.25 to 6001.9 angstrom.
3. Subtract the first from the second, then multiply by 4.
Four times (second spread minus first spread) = 4.0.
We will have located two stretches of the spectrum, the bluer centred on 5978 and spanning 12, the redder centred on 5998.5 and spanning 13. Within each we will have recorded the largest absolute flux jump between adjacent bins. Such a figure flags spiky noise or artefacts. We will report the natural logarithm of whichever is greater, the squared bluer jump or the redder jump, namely 0.42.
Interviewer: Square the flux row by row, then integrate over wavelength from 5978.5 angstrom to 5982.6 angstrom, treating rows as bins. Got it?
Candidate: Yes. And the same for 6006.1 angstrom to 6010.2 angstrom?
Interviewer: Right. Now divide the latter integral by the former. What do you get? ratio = 0.94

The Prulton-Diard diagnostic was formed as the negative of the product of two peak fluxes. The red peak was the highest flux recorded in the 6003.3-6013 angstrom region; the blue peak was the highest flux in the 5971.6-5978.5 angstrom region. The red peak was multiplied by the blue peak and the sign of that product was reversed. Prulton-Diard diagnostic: -155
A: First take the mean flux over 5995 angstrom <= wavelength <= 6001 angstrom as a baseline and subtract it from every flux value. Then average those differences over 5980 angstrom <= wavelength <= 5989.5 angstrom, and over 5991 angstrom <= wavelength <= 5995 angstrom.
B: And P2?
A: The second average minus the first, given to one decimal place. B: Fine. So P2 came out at -0.1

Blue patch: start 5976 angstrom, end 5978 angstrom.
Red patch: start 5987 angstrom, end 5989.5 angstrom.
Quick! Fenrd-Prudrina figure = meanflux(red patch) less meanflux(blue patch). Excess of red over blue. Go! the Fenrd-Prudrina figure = -0.6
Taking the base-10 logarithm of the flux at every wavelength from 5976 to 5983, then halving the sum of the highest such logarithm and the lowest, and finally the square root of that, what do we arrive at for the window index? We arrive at 1.040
